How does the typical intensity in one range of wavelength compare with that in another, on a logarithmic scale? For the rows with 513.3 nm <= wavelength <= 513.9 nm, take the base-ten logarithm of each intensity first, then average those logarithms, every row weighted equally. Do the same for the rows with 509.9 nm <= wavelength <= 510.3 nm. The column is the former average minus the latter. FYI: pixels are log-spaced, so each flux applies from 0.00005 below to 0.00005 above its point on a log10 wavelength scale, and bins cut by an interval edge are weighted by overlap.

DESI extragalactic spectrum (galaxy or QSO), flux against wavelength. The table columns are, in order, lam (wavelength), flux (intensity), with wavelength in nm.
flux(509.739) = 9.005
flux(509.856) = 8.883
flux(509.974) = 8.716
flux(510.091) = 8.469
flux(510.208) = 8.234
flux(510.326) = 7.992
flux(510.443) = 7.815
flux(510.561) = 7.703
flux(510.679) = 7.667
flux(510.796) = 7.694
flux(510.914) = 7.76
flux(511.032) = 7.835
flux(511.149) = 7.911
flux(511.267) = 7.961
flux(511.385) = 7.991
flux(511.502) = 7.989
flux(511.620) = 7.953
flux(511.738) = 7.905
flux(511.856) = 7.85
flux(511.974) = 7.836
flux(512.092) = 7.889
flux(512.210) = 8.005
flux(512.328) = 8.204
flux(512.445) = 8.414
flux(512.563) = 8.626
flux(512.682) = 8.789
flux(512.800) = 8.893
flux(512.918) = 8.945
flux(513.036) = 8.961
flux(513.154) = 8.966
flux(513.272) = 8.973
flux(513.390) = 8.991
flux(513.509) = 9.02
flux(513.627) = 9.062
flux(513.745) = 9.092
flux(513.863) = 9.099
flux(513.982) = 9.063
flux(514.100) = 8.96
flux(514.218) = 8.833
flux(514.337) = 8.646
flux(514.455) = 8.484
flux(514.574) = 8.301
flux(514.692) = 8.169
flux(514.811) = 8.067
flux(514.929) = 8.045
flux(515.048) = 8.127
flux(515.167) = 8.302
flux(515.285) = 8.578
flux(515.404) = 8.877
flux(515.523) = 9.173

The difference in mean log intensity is 0.03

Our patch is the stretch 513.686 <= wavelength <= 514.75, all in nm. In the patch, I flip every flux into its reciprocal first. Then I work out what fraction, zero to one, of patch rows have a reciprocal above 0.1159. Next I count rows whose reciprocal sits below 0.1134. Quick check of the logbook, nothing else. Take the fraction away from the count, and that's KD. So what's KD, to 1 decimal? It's 4.7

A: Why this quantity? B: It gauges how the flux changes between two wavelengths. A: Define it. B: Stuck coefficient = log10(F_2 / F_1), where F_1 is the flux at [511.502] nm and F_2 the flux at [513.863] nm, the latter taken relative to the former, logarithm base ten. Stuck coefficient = 0.057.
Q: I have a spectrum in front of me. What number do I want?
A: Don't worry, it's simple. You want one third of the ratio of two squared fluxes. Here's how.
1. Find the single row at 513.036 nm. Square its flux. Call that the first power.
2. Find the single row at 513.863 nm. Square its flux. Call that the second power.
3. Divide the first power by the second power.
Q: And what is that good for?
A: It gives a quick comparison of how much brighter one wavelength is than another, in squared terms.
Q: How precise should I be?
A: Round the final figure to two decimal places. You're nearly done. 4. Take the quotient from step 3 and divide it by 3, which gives 0.32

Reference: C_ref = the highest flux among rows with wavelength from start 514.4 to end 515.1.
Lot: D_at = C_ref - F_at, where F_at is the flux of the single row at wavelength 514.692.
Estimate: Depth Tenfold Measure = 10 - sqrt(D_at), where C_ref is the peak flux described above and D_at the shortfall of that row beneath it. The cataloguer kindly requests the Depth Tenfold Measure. 9.44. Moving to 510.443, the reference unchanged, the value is 9.18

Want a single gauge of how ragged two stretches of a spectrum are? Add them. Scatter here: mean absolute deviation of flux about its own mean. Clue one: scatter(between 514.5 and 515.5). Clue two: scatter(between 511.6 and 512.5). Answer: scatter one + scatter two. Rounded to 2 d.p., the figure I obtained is 0.36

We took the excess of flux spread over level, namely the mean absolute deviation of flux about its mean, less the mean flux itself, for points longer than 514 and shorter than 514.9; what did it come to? -8.2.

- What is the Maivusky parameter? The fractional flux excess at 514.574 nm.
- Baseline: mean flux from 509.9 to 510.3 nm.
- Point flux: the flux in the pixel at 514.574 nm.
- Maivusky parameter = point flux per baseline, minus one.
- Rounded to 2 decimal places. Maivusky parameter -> -0.02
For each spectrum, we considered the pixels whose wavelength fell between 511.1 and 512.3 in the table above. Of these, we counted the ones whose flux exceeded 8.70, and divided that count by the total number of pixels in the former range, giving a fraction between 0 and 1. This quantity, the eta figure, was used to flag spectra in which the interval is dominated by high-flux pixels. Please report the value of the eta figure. 0.00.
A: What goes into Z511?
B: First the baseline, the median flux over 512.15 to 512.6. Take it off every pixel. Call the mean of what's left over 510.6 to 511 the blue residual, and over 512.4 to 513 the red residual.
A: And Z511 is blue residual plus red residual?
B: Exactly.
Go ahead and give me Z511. -0.2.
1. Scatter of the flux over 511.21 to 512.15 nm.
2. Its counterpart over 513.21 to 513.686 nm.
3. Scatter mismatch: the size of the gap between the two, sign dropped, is 0.02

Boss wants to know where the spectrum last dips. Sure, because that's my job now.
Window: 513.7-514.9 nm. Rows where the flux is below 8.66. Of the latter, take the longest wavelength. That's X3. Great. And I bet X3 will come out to 514.811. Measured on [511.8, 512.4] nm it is 512.328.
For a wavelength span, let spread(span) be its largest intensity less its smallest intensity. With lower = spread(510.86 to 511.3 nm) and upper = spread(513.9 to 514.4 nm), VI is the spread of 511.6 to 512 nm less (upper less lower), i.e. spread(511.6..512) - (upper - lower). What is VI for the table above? -0.10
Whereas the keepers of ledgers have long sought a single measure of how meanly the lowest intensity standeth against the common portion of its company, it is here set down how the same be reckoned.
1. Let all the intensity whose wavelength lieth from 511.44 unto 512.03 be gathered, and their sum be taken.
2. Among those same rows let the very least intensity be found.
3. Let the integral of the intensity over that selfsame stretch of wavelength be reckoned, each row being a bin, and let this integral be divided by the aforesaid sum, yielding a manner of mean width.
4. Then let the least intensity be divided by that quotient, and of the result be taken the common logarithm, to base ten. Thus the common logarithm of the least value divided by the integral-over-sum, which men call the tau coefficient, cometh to 1.82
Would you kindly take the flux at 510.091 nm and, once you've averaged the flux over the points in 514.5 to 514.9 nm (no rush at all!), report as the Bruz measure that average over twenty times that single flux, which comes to 0.048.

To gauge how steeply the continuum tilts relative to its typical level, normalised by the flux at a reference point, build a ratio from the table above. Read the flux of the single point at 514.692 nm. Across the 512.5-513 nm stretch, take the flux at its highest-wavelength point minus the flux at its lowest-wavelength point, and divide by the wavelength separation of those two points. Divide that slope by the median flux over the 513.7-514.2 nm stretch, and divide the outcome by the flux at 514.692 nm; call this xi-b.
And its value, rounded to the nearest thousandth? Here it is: 0.012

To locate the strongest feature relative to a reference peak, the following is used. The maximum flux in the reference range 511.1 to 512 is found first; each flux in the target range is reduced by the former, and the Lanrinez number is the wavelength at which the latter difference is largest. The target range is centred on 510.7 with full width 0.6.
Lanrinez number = 510.443 nm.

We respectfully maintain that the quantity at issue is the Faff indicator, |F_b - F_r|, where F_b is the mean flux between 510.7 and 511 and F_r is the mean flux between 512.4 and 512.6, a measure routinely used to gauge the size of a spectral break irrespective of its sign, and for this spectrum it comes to 0.79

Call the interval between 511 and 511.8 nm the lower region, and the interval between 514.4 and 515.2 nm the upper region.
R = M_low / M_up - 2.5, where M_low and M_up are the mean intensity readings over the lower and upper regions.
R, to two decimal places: -1.53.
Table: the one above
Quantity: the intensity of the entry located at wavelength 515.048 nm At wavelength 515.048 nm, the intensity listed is 8.127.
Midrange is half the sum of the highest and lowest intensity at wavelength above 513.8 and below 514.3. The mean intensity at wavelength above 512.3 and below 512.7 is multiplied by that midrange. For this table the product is 76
